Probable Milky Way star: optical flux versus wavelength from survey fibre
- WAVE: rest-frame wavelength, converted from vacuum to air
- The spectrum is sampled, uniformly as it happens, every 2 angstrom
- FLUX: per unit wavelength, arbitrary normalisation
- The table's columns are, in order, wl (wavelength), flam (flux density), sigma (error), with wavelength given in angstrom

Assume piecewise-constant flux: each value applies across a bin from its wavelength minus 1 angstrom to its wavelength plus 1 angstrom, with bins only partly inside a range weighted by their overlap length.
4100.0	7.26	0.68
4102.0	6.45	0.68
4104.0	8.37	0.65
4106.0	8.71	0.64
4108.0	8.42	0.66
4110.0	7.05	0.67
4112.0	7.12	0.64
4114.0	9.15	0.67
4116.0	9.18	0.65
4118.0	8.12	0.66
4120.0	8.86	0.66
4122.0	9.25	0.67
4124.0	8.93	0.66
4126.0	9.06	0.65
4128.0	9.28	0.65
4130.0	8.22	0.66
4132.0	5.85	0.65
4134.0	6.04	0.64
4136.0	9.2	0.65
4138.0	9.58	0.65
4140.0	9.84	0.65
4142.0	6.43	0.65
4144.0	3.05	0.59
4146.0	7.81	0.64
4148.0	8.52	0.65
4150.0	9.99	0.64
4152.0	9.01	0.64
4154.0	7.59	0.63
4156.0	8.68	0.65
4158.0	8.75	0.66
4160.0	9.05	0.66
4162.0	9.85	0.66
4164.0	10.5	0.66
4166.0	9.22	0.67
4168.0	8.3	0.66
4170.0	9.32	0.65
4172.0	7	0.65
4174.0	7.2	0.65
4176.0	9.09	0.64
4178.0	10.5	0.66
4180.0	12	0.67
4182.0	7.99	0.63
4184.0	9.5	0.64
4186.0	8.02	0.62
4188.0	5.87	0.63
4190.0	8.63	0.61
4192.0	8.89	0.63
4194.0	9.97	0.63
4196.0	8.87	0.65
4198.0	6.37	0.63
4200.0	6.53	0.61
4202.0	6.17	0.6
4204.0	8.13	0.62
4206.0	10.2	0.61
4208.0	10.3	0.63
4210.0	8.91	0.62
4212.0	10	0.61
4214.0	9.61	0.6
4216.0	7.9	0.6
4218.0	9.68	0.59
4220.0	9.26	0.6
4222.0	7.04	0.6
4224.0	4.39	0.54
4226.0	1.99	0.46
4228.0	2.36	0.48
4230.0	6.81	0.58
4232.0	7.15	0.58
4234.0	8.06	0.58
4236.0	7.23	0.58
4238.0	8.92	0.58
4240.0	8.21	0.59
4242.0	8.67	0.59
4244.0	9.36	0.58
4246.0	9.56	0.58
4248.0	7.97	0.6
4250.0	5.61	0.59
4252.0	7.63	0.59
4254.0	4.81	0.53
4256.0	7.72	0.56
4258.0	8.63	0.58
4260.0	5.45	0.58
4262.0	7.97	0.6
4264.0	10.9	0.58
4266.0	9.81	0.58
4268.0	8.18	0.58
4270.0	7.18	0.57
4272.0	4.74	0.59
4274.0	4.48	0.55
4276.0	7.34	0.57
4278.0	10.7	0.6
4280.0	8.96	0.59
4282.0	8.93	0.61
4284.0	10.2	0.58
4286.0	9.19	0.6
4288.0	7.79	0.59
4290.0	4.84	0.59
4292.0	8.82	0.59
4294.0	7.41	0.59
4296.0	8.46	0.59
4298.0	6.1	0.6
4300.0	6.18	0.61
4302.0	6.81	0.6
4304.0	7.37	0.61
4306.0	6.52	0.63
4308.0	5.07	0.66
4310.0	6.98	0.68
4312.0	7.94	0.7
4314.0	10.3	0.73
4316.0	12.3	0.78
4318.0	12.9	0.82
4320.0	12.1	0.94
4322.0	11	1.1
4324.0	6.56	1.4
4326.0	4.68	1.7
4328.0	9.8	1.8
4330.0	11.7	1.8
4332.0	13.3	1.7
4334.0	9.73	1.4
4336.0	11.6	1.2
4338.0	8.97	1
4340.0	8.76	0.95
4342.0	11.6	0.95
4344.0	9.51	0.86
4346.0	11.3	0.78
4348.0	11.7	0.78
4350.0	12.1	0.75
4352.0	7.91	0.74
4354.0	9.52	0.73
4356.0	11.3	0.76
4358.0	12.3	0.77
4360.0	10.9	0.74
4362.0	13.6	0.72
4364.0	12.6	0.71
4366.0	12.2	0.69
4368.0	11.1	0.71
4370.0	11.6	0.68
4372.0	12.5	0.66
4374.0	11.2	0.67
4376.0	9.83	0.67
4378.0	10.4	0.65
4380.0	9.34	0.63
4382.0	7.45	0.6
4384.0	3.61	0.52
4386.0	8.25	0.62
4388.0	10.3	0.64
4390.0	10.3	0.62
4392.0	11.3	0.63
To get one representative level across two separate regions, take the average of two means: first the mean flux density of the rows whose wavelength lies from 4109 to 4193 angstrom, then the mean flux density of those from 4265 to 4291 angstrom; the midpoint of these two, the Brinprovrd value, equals 8.17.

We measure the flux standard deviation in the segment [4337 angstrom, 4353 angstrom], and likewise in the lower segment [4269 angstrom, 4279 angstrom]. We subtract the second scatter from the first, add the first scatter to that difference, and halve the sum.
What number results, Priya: 0.4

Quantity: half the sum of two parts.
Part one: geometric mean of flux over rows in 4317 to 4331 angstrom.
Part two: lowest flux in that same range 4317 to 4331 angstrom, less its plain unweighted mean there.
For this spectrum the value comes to 2.1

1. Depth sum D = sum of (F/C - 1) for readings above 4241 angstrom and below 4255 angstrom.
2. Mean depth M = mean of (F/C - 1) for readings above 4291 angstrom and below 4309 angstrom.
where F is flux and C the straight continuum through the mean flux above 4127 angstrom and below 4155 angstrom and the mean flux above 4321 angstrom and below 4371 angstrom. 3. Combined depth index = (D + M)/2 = -0.77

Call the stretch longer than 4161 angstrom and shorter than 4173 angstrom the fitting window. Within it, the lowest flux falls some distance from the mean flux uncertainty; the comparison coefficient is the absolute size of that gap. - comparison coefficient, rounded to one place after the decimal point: 6.3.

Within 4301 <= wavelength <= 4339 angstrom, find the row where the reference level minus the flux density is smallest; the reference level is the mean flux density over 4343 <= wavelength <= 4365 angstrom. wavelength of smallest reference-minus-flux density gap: 4332.0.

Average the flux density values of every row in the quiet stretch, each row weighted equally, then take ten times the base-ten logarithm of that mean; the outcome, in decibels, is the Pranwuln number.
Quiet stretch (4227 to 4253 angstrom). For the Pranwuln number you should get 8.8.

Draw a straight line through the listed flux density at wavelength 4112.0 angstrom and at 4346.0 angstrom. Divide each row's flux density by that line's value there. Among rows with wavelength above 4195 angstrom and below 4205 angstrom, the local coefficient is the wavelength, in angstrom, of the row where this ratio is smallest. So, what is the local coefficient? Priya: 4202.0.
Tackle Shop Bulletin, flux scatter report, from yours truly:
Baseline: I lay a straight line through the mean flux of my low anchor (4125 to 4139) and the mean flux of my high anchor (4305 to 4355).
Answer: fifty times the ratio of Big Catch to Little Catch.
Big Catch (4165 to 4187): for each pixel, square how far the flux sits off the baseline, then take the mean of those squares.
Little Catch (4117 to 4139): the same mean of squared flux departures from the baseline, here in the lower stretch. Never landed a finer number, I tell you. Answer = 65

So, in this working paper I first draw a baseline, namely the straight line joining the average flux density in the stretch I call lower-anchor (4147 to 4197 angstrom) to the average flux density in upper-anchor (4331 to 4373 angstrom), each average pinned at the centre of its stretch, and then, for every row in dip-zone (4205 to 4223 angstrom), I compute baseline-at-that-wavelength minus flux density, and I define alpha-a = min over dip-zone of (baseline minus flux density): -1.0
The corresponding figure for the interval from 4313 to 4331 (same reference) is -2.2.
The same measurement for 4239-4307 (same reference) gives -0.9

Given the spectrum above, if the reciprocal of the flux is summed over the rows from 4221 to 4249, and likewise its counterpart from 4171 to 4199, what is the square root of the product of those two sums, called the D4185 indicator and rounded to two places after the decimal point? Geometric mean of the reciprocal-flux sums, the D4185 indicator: 2.07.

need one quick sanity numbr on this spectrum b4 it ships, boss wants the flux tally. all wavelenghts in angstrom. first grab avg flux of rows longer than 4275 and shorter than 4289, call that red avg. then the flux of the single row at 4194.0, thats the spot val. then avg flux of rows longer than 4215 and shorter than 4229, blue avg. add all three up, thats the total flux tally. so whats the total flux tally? 25.1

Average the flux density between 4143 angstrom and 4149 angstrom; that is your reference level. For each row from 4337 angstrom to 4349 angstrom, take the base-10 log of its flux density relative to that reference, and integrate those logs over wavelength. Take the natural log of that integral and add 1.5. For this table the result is 2.37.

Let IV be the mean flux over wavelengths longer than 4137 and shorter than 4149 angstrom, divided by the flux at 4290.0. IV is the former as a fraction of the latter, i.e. 1.6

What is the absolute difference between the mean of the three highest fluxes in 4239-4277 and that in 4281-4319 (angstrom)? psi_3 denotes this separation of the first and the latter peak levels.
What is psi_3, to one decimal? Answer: 1.7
